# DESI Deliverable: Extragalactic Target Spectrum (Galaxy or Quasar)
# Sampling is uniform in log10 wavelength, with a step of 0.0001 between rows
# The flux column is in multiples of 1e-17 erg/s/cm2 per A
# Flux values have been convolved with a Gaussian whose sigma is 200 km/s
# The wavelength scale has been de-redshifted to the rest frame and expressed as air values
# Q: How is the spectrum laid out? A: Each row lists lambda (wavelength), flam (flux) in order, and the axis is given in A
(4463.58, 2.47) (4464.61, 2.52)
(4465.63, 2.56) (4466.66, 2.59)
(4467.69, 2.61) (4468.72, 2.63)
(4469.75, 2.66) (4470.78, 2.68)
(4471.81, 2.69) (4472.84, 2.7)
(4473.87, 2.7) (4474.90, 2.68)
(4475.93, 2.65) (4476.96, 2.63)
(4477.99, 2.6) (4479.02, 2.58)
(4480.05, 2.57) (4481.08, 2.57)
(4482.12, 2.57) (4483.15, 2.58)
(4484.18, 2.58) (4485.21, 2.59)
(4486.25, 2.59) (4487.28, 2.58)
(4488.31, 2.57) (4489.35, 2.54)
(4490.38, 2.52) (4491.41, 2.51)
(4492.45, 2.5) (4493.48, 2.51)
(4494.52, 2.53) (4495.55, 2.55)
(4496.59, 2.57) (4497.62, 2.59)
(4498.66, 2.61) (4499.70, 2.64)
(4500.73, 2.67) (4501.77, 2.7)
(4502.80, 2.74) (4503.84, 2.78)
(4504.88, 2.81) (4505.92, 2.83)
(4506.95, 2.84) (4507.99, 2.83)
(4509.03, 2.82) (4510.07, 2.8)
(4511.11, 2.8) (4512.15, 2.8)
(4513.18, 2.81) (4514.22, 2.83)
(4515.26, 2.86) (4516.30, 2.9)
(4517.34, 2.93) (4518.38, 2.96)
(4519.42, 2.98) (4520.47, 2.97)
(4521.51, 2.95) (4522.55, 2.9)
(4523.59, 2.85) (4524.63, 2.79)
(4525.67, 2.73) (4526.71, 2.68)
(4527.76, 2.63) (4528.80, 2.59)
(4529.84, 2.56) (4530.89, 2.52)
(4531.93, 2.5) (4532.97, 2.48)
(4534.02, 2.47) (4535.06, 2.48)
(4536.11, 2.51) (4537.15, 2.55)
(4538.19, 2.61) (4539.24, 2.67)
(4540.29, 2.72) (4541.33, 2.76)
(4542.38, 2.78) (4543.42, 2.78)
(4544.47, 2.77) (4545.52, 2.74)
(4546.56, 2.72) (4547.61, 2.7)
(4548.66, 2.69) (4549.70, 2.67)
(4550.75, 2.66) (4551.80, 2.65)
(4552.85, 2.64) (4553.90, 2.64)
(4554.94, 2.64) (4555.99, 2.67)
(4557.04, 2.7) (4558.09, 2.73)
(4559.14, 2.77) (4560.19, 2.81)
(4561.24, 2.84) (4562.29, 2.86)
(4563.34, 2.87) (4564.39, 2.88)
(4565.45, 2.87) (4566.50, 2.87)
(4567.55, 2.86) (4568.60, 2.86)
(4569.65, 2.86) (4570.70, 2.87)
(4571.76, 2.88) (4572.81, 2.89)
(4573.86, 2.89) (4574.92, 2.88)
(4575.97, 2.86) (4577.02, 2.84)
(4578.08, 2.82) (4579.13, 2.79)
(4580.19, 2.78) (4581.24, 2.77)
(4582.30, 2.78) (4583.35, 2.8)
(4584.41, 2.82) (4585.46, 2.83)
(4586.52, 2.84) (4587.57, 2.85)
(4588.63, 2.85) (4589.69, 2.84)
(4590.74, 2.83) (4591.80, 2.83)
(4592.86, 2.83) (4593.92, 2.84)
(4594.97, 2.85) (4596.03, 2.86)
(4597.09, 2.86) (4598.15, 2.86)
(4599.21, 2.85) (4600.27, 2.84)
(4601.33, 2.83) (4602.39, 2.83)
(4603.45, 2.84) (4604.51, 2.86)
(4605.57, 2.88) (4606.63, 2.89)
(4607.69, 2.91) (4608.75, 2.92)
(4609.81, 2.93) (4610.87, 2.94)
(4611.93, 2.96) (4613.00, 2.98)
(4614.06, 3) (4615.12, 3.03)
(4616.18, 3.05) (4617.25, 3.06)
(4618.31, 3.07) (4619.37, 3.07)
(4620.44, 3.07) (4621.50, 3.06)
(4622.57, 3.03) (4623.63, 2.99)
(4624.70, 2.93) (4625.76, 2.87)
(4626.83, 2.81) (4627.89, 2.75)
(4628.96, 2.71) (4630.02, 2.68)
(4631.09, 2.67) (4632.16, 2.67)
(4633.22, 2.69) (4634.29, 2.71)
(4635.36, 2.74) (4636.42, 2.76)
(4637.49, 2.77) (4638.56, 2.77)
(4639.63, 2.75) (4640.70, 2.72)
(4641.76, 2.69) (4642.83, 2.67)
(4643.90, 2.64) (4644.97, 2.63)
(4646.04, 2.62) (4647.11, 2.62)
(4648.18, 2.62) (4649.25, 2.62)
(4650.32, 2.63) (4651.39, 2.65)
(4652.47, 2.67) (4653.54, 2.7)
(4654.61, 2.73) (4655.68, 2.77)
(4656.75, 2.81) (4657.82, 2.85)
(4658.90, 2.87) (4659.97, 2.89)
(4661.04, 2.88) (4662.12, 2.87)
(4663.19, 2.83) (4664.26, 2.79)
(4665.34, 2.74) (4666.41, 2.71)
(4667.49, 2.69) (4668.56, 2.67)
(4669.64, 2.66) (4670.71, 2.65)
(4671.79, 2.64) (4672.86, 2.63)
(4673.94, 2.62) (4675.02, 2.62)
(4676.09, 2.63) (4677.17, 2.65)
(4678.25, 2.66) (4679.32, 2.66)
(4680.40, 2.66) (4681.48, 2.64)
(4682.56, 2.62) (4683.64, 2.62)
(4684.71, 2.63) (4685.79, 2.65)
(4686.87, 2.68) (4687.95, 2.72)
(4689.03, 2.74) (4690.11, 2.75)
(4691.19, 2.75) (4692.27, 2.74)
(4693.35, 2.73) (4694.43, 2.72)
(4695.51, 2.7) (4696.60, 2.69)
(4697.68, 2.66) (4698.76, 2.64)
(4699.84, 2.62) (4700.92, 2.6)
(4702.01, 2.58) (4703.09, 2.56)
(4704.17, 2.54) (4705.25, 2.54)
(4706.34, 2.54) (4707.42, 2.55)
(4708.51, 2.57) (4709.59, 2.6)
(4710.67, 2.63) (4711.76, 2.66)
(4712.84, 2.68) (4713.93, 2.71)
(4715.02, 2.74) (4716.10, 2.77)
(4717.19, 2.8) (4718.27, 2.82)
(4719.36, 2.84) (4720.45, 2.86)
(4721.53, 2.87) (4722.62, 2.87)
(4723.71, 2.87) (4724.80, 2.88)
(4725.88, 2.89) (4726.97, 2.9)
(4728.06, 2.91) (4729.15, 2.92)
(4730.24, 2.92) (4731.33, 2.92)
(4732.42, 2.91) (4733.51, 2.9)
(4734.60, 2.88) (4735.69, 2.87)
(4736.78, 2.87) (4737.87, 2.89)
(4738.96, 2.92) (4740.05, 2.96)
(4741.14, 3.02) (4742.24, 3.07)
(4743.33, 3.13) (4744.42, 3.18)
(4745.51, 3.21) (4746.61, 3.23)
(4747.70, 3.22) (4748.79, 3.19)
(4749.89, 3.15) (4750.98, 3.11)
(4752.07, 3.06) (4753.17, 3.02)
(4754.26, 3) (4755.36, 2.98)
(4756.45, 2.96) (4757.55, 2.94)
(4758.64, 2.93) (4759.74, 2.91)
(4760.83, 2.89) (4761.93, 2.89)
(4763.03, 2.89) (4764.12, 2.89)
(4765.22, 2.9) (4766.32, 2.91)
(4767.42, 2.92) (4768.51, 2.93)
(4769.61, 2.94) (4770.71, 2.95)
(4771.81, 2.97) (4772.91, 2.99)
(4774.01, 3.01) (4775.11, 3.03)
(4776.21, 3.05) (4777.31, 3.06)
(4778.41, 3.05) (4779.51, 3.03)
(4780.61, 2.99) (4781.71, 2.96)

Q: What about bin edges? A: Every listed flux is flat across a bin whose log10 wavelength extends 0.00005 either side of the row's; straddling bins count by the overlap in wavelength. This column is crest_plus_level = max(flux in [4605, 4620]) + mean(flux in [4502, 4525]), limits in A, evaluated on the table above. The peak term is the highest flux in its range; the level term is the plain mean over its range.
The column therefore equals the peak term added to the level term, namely 5.92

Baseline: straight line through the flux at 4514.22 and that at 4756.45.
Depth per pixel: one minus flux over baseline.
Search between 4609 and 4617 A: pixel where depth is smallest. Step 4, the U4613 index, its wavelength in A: 4616.18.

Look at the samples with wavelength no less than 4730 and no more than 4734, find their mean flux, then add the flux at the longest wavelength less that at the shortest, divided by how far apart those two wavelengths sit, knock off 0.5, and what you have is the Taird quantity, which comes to 2.41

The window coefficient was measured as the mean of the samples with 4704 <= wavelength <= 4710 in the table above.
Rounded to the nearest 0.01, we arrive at 2.56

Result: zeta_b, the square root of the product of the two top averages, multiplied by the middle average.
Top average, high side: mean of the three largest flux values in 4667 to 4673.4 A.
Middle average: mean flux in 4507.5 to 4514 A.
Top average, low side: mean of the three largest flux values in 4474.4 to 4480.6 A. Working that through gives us 7.5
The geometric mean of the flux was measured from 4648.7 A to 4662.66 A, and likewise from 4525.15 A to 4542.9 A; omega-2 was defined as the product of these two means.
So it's 7.2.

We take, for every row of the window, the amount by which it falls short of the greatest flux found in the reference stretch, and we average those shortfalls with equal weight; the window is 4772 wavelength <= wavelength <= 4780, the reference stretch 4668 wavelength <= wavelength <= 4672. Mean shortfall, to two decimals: -0.36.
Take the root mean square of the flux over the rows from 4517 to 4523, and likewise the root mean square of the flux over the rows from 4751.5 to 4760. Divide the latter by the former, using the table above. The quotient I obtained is 1.01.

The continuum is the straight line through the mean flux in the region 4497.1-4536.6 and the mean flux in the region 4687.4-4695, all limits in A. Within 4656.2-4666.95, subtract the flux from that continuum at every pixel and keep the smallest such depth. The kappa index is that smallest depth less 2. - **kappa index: -2.15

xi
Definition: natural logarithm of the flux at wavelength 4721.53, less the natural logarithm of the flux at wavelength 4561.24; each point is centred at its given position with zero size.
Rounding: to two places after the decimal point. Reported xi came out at 0.01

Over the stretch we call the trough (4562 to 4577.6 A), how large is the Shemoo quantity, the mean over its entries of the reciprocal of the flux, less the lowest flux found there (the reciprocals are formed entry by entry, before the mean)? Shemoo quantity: -2.49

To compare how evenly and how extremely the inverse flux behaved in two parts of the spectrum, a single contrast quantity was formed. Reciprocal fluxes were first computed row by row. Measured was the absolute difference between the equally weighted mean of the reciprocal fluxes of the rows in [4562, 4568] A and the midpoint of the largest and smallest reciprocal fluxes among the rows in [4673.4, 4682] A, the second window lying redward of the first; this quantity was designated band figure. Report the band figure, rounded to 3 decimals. 0.030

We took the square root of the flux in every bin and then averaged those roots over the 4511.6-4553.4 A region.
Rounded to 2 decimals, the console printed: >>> 1.65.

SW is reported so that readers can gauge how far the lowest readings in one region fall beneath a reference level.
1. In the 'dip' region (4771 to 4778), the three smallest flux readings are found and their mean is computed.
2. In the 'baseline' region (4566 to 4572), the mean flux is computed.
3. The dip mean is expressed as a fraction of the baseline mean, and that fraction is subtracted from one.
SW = -0.04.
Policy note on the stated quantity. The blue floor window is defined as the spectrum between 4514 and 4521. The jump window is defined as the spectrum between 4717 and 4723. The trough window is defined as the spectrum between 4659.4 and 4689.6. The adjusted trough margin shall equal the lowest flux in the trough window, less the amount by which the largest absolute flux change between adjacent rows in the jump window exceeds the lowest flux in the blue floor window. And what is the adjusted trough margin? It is 5.4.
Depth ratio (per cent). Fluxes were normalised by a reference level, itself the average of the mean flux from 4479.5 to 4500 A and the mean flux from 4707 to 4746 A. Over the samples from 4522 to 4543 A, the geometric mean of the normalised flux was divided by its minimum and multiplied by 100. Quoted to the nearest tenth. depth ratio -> 106.7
